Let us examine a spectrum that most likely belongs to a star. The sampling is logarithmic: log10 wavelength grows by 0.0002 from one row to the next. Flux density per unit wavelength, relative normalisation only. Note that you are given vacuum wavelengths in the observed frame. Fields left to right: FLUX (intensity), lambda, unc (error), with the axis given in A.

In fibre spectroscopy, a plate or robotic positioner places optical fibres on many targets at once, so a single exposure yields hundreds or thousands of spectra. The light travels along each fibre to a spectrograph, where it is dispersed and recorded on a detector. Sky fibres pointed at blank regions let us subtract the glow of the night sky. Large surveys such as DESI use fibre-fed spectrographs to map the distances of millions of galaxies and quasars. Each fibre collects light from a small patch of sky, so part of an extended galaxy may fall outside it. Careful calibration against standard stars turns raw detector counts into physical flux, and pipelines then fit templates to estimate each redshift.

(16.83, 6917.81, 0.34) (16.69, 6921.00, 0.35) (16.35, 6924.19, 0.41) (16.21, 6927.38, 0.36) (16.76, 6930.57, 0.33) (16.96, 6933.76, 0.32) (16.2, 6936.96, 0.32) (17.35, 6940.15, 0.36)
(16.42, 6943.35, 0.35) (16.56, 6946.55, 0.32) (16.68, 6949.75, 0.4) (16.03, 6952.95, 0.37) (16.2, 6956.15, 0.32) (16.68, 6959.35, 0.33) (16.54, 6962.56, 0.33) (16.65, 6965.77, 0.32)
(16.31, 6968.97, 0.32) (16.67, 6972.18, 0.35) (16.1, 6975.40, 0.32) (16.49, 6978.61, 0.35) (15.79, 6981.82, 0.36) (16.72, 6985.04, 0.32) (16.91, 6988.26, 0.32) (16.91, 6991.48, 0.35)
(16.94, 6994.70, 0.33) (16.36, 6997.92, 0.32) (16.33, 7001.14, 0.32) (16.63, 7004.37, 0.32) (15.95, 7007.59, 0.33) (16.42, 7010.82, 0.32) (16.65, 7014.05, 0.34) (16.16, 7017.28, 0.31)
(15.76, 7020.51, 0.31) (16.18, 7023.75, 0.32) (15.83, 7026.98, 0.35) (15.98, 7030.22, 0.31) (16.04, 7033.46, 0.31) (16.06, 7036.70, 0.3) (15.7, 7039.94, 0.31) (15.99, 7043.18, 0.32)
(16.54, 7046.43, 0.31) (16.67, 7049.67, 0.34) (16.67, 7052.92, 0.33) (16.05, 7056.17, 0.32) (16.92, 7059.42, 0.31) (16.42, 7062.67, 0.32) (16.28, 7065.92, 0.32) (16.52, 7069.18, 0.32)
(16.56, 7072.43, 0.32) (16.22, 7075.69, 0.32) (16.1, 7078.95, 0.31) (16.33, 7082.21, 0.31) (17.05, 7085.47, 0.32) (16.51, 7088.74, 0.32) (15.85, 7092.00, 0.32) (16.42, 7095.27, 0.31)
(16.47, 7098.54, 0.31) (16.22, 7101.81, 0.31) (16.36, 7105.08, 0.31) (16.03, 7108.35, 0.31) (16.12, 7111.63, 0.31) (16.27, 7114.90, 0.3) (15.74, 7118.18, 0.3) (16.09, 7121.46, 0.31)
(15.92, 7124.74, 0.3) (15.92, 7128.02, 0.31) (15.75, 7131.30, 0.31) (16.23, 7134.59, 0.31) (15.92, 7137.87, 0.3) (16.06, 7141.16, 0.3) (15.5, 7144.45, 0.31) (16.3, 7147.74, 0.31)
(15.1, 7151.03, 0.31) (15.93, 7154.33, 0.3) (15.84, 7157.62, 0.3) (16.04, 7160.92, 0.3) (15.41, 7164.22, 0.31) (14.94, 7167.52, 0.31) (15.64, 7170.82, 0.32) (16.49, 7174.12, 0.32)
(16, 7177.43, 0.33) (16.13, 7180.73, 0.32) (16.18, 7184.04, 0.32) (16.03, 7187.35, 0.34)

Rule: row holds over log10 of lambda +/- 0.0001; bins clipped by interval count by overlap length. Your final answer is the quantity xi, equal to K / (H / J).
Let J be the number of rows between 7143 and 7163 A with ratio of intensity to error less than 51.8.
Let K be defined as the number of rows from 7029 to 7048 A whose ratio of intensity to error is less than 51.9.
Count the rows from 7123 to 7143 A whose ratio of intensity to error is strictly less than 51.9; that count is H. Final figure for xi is 4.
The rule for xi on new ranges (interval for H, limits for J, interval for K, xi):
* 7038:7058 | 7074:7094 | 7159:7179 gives 3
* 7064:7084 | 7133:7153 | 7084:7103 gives 1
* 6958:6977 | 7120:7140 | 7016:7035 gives 2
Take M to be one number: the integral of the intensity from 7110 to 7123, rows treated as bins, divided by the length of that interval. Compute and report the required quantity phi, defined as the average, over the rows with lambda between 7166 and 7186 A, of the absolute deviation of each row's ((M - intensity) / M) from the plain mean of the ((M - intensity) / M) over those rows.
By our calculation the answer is 0.025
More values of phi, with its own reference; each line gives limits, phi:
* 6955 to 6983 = 0.016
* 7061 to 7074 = 0.006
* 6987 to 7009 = 0.019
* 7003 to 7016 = 0.014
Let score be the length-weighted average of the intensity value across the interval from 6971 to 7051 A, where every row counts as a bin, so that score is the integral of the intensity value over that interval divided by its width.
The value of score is 16.3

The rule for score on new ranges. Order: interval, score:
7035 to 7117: 16.3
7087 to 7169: 16.0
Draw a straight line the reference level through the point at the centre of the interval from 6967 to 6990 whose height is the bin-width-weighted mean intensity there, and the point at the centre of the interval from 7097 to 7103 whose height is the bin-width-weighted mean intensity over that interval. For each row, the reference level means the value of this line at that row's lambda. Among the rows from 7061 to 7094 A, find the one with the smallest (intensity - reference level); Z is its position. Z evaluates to 7092.00 A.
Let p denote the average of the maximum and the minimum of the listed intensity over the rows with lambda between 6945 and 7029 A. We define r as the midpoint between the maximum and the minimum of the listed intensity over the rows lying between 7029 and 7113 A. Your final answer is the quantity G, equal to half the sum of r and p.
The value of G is 16.4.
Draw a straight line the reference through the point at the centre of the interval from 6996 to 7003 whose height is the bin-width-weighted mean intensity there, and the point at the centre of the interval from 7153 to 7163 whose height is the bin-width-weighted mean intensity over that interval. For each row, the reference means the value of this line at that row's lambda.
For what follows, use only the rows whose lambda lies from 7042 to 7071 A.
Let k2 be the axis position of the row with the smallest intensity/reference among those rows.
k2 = 7043.18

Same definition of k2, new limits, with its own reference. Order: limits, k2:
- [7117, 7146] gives 7144.45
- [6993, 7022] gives 7020.51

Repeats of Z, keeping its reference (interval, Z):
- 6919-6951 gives 6936.96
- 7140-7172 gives 7167.52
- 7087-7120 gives 7118.18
